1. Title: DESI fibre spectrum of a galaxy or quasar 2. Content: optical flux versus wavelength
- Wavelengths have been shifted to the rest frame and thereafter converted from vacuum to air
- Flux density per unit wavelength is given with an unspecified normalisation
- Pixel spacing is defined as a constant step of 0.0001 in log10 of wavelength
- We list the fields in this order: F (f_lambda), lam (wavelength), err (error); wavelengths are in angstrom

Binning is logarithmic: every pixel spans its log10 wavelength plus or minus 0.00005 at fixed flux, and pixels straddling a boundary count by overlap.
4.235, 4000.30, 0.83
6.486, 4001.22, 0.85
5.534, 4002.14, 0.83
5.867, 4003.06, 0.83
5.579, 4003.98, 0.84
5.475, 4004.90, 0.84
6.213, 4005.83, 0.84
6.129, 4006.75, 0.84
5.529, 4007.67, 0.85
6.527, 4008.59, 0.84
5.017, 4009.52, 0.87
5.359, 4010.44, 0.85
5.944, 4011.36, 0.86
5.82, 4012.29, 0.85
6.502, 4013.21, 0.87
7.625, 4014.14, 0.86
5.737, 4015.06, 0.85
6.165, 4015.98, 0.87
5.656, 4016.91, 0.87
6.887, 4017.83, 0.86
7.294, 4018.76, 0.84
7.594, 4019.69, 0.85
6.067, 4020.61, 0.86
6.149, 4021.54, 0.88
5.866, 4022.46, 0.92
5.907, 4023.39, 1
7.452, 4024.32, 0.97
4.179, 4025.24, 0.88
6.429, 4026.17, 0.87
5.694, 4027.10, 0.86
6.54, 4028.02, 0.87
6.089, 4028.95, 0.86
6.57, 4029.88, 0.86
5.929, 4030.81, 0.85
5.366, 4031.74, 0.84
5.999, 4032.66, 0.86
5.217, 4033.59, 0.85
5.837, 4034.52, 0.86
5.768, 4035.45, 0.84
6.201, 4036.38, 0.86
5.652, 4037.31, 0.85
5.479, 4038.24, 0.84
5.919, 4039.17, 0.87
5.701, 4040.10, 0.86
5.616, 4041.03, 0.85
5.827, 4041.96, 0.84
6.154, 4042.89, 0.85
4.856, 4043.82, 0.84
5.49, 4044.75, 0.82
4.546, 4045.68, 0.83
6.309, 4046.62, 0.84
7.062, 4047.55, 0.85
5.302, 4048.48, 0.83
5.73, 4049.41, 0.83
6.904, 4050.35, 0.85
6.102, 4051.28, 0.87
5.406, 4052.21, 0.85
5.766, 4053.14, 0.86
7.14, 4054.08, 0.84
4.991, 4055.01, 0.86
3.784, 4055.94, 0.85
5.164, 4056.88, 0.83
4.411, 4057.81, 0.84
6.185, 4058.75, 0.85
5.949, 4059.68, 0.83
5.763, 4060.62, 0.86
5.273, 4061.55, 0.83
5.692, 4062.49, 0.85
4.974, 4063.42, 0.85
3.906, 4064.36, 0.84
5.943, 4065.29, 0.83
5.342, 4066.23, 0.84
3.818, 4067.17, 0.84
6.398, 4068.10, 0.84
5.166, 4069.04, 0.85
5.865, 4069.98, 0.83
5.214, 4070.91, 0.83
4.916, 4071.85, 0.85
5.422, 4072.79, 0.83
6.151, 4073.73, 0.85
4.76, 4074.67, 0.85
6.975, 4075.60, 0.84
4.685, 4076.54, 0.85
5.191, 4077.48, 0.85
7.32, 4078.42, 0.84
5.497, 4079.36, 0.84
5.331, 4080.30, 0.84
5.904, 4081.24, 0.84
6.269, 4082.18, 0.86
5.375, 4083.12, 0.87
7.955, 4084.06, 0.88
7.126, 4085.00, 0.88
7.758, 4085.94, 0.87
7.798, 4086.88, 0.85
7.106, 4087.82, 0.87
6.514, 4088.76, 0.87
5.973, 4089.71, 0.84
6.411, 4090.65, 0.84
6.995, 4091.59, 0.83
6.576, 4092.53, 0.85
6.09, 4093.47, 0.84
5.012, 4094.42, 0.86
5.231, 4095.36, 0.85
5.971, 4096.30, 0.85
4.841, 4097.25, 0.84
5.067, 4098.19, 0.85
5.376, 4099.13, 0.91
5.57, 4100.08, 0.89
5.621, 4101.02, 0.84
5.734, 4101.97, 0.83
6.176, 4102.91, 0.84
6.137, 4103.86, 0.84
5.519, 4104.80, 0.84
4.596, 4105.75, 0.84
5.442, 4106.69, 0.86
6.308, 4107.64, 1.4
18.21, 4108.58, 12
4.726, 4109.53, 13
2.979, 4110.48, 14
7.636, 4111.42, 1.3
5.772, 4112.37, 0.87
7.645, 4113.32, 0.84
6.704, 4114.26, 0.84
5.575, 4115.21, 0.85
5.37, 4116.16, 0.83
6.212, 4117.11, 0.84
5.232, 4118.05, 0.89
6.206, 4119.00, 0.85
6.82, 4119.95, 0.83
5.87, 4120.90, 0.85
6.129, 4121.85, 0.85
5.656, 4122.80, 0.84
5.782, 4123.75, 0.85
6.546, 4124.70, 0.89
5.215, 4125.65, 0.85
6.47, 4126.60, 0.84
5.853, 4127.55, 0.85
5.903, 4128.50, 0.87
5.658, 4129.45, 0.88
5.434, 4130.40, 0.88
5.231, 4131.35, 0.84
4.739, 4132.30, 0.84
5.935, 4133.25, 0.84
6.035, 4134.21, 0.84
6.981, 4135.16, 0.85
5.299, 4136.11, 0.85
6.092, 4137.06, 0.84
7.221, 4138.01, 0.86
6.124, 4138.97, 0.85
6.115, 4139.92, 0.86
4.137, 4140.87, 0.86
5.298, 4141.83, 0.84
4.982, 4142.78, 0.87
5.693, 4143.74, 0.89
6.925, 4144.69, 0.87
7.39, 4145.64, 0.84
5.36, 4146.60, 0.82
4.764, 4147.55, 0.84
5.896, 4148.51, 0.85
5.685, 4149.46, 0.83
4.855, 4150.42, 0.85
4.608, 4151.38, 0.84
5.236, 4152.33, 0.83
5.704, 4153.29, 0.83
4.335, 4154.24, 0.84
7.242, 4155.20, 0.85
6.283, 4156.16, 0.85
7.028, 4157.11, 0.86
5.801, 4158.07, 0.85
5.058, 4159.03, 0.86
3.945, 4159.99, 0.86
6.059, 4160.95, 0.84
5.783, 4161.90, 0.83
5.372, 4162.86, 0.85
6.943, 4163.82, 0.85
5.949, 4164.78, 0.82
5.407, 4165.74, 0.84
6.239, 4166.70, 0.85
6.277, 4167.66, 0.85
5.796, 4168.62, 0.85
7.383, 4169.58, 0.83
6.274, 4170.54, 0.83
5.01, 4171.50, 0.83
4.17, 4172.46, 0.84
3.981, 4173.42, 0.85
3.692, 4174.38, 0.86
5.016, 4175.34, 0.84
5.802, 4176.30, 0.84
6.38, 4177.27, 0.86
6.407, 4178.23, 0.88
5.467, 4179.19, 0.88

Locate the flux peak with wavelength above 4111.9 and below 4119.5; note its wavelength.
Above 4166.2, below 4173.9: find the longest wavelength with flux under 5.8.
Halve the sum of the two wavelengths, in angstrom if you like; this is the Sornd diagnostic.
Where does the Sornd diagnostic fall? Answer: 4143.4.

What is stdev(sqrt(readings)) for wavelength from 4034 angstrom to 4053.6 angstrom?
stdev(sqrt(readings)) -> 0.12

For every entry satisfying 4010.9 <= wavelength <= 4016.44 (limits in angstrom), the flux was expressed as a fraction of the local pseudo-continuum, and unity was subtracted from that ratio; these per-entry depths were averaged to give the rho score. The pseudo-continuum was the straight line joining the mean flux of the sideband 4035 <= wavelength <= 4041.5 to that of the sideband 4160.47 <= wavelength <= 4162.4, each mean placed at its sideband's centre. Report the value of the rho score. 0.10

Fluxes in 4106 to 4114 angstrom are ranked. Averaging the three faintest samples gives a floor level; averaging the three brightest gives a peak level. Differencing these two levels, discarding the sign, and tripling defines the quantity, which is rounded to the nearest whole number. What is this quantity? 20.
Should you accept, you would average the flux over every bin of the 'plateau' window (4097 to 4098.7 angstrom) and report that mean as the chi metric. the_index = 5.0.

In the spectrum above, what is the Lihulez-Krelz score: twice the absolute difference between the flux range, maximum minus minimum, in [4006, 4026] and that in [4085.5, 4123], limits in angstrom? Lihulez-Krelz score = 23.6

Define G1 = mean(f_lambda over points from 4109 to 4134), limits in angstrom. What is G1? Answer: 5.8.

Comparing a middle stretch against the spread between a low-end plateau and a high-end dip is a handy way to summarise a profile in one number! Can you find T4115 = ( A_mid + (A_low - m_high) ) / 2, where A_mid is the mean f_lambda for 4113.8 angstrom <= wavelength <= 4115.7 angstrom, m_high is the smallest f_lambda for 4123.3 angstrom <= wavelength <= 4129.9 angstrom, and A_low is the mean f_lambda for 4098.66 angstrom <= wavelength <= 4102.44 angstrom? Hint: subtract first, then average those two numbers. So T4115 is 3.2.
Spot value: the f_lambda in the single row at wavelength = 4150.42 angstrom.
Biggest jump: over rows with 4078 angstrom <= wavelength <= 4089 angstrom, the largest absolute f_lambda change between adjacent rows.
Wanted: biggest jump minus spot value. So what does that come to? -2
